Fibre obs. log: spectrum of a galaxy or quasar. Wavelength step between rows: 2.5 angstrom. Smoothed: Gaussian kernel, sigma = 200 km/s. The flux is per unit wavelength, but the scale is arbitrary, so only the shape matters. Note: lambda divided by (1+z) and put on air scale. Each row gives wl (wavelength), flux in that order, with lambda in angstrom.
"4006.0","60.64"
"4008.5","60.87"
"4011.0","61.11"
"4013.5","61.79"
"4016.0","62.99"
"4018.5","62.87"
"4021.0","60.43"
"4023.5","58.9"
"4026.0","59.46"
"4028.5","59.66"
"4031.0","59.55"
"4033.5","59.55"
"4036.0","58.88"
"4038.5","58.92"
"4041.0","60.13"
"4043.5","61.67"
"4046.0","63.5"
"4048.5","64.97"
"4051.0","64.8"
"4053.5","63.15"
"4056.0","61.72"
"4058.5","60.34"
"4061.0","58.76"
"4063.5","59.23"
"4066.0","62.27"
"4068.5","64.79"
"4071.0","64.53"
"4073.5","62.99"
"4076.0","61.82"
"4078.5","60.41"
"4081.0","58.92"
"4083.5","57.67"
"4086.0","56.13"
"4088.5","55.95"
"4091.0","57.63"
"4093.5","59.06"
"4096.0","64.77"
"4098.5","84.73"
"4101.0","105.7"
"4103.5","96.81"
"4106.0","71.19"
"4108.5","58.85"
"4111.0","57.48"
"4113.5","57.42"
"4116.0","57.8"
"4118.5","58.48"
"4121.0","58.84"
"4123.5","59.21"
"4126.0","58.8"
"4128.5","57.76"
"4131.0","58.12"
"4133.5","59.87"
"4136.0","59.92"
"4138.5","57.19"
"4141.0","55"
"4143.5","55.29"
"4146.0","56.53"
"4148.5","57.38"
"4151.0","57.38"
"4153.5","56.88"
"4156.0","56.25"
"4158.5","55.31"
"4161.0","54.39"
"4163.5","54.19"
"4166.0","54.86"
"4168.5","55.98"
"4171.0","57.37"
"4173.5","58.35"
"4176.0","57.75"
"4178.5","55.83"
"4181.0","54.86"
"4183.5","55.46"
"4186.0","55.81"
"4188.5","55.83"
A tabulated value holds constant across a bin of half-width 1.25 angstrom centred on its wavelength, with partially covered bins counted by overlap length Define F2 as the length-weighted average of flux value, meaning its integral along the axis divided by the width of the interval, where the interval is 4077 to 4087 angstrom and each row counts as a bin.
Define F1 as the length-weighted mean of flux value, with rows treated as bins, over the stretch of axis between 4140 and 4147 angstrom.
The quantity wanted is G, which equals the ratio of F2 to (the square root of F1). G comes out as 7.8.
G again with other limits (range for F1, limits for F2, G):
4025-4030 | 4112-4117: 7.5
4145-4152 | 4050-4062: 8.2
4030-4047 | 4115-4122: 7.5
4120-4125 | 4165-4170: 7.2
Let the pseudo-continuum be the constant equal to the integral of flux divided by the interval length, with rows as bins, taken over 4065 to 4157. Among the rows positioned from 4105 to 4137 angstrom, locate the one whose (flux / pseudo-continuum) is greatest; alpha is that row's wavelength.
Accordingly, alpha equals 4106.0 angstrom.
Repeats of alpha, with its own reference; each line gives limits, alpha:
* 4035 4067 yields 4048.5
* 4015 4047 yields 4046.0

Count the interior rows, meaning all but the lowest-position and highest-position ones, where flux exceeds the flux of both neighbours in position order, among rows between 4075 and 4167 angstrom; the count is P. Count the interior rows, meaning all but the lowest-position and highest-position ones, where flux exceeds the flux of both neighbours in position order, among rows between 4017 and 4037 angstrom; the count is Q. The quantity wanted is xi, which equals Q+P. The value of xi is 4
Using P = 3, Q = 1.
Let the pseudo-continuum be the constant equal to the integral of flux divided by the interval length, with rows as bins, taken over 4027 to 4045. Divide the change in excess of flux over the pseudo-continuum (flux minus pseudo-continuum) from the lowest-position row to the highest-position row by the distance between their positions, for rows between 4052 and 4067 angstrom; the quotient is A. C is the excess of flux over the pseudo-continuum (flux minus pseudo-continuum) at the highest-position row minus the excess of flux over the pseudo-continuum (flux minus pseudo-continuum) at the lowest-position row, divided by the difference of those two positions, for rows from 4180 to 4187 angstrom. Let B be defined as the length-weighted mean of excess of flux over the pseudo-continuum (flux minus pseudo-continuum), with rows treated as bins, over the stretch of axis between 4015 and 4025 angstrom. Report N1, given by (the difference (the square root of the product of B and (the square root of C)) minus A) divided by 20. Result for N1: 0.043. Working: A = -0.07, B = 1.40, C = 0.19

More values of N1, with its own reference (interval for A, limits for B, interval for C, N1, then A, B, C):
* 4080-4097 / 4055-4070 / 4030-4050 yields 0.025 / 0.39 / 1.42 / 0.31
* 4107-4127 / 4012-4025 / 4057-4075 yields 0.040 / 0.00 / 1.54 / 0.18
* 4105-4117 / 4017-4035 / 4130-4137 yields 0.087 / -1.34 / 0.27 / 0.36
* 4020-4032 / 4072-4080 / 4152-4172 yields 0.033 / -0.09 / 1.93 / 0.03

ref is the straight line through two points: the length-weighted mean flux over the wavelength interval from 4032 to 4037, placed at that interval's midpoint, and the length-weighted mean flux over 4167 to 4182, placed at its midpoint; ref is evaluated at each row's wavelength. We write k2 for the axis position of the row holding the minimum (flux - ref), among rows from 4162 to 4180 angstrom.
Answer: 4163.5 angstrom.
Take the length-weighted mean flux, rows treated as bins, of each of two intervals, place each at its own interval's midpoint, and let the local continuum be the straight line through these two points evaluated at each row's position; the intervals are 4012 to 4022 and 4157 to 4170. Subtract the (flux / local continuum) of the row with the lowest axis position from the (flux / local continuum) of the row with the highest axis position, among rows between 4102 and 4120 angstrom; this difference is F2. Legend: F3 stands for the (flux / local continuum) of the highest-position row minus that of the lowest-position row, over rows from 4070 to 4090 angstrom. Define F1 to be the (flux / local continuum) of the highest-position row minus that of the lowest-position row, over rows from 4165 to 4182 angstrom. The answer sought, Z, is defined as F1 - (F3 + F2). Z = 0.8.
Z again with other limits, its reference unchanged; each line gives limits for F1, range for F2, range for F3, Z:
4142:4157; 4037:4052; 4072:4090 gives 0.0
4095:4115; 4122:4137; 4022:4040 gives -0.1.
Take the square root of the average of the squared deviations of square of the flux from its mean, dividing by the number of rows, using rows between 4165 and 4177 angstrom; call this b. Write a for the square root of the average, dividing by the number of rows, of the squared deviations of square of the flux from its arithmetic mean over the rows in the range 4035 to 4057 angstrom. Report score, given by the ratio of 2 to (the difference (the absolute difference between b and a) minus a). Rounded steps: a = 271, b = 144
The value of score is -0.014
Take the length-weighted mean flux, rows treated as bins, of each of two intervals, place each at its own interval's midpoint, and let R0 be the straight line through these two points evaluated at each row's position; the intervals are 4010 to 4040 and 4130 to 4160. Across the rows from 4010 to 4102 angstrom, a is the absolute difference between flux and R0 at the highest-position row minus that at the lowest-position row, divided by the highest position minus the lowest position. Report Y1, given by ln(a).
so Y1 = -0.6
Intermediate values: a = 0.5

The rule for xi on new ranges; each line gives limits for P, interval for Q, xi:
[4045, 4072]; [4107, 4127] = 3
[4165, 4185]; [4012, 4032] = 3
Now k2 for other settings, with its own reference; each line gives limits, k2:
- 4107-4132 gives 4113.5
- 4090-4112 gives 4091.0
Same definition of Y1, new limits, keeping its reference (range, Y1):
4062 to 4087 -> -2.2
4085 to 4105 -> 0.7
